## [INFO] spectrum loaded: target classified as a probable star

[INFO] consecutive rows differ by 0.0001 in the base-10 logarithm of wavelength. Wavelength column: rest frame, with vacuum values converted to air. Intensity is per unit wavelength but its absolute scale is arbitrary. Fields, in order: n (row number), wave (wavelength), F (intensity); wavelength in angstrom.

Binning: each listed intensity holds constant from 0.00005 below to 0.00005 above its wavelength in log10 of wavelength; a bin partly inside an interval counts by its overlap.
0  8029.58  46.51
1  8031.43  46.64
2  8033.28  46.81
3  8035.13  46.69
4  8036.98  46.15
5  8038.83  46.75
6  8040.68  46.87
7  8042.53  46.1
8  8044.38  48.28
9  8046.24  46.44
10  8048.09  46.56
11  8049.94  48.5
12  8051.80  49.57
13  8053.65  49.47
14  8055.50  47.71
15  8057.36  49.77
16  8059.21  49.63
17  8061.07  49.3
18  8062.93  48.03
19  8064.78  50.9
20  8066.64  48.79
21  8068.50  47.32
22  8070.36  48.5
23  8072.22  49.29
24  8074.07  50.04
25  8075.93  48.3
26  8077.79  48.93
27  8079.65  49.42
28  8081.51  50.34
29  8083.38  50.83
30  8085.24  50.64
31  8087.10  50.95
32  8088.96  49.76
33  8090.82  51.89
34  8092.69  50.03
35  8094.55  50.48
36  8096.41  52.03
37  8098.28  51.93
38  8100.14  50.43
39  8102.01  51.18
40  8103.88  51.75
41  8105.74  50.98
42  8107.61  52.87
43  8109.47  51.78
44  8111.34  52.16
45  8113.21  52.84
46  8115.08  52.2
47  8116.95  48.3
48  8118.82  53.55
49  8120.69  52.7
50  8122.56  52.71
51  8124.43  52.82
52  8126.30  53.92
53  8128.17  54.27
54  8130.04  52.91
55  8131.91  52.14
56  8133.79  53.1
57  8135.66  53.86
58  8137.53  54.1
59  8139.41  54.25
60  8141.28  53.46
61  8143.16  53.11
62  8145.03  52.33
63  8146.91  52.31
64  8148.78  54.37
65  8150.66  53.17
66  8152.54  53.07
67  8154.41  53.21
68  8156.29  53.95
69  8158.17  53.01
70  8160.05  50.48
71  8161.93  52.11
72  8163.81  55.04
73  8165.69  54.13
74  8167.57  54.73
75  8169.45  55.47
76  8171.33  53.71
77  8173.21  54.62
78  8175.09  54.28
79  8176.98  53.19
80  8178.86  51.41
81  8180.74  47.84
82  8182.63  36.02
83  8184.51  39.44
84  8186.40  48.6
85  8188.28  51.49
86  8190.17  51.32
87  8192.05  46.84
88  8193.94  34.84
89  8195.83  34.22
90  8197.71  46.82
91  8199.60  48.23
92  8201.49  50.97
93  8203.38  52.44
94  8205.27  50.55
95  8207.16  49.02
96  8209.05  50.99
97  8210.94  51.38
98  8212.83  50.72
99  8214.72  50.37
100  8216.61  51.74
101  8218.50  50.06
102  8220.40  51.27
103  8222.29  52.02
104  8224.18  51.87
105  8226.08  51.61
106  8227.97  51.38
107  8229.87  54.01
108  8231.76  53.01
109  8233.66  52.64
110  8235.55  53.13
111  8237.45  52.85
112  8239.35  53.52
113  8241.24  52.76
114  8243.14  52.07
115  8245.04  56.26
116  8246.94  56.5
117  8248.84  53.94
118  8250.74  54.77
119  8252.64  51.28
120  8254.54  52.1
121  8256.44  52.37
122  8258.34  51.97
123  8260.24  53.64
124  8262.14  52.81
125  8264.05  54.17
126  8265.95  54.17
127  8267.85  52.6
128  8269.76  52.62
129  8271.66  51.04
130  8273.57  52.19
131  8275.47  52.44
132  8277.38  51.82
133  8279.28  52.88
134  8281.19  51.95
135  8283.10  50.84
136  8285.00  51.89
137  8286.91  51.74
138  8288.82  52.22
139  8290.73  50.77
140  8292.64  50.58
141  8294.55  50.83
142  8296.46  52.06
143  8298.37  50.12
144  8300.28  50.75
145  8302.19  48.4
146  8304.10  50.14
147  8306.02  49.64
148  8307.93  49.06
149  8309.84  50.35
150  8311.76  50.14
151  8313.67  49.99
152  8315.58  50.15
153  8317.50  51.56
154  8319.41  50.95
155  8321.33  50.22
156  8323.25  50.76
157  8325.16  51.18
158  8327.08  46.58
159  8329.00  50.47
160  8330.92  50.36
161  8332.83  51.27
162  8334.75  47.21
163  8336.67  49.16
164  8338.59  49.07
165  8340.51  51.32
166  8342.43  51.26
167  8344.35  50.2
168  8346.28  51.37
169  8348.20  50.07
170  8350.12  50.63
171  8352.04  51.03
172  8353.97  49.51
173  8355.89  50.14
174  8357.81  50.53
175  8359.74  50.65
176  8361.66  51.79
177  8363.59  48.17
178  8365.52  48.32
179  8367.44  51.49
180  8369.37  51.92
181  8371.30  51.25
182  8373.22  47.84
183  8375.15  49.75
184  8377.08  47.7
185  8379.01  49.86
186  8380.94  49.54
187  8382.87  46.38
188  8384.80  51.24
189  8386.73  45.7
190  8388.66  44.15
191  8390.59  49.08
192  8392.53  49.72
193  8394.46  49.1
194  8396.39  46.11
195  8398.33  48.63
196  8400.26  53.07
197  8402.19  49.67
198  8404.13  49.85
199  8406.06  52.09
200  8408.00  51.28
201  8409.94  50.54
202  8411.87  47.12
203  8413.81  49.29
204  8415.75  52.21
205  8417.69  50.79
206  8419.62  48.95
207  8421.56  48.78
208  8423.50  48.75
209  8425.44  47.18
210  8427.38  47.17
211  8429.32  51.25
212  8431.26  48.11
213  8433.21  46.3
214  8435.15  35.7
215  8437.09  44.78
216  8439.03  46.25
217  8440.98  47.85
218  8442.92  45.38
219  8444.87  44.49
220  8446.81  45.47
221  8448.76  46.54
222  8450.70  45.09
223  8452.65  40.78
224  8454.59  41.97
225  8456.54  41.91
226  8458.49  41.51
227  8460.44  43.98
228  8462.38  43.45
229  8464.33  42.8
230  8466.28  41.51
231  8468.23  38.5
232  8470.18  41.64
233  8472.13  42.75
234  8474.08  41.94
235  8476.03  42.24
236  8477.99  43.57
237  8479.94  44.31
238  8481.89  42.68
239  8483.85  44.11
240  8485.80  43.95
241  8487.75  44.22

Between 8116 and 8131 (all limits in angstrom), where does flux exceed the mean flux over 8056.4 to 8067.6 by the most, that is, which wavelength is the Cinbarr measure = 8128.17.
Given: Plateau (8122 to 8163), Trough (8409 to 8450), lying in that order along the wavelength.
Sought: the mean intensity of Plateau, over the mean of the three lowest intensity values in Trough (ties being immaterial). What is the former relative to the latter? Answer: 1.28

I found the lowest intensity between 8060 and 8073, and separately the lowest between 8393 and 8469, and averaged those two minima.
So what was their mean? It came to 41.5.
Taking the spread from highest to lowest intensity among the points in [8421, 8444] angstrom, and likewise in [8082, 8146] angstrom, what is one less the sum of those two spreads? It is -21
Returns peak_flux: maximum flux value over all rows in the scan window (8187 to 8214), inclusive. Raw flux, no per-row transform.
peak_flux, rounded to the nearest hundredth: 52.44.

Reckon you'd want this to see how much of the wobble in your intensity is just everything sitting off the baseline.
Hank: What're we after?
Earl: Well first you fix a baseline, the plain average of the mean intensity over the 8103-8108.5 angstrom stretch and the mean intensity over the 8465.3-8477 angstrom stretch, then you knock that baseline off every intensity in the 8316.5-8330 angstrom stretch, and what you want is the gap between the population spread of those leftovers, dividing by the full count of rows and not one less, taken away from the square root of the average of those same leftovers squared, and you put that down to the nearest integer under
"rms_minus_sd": 2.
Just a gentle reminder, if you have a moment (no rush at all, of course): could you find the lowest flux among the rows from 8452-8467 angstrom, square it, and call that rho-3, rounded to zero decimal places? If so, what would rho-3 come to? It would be 1663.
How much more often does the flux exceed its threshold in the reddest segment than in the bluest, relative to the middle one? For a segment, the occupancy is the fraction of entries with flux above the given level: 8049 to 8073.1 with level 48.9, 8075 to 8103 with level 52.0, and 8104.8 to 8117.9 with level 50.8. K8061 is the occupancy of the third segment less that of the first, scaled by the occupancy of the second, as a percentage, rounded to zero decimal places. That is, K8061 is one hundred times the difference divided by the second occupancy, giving 478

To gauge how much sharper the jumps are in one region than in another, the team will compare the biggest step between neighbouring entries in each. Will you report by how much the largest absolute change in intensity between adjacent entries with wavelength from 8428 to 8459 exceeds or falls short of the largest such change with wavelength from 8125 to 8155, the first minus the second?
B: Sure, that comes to 8.5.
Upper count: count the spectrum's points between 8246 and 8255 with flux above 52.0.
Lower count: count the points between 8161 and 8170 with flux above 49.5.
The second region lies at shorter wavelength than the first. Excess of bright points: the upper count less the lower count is -1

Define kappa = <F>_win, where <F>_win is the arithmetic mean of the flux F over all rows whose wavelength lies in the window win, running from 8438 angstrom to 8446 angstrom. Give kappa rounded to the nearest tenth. 46.0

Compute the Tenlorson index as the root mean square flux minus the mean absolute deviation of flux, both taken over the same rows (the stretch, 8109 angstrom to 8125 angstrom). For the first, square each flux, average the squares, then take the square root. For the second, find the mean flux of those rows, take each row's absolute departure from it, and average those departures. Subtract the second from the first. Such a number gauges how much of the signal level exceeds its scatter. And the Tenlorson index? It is 51.2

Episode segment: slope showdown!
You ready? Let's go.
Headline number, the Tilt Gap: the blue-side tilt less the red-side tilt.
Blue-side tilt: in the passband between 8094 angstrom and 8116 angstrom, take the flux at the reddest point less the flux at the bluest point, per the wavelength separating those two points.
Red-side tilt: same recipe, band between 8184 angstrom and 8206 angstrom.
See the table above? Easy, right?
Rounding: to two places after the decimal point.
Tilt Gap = -0.45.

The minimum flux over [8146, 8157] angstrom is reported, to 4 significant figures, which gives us 52.31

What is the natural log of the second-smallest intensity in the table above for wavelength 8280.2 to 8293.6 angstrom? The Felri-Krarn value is 3.927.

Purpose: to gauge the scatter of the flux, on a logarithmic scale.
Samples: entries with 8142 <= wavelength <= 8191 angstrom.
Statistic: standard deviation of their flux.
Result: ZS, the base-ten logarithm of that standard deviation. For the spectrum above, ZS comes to 0.65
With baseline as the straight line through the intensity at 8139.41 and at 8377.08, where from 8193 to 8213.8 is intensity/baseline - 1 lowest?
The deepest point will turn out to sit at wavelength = 8195.83 angstrom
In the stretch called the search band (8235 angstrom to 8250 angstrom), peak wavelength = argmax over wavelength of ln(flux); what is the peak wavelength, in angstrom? 8246.94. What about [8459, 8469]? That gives 8460.44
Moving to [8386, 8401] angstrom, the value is 8400.26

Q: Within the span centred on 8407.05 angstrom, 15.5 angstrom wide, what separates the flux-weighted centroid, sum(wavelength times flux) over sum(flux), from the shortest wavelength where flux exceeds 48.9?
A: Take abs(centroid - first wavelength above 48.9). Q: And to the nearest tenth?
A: 6.7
